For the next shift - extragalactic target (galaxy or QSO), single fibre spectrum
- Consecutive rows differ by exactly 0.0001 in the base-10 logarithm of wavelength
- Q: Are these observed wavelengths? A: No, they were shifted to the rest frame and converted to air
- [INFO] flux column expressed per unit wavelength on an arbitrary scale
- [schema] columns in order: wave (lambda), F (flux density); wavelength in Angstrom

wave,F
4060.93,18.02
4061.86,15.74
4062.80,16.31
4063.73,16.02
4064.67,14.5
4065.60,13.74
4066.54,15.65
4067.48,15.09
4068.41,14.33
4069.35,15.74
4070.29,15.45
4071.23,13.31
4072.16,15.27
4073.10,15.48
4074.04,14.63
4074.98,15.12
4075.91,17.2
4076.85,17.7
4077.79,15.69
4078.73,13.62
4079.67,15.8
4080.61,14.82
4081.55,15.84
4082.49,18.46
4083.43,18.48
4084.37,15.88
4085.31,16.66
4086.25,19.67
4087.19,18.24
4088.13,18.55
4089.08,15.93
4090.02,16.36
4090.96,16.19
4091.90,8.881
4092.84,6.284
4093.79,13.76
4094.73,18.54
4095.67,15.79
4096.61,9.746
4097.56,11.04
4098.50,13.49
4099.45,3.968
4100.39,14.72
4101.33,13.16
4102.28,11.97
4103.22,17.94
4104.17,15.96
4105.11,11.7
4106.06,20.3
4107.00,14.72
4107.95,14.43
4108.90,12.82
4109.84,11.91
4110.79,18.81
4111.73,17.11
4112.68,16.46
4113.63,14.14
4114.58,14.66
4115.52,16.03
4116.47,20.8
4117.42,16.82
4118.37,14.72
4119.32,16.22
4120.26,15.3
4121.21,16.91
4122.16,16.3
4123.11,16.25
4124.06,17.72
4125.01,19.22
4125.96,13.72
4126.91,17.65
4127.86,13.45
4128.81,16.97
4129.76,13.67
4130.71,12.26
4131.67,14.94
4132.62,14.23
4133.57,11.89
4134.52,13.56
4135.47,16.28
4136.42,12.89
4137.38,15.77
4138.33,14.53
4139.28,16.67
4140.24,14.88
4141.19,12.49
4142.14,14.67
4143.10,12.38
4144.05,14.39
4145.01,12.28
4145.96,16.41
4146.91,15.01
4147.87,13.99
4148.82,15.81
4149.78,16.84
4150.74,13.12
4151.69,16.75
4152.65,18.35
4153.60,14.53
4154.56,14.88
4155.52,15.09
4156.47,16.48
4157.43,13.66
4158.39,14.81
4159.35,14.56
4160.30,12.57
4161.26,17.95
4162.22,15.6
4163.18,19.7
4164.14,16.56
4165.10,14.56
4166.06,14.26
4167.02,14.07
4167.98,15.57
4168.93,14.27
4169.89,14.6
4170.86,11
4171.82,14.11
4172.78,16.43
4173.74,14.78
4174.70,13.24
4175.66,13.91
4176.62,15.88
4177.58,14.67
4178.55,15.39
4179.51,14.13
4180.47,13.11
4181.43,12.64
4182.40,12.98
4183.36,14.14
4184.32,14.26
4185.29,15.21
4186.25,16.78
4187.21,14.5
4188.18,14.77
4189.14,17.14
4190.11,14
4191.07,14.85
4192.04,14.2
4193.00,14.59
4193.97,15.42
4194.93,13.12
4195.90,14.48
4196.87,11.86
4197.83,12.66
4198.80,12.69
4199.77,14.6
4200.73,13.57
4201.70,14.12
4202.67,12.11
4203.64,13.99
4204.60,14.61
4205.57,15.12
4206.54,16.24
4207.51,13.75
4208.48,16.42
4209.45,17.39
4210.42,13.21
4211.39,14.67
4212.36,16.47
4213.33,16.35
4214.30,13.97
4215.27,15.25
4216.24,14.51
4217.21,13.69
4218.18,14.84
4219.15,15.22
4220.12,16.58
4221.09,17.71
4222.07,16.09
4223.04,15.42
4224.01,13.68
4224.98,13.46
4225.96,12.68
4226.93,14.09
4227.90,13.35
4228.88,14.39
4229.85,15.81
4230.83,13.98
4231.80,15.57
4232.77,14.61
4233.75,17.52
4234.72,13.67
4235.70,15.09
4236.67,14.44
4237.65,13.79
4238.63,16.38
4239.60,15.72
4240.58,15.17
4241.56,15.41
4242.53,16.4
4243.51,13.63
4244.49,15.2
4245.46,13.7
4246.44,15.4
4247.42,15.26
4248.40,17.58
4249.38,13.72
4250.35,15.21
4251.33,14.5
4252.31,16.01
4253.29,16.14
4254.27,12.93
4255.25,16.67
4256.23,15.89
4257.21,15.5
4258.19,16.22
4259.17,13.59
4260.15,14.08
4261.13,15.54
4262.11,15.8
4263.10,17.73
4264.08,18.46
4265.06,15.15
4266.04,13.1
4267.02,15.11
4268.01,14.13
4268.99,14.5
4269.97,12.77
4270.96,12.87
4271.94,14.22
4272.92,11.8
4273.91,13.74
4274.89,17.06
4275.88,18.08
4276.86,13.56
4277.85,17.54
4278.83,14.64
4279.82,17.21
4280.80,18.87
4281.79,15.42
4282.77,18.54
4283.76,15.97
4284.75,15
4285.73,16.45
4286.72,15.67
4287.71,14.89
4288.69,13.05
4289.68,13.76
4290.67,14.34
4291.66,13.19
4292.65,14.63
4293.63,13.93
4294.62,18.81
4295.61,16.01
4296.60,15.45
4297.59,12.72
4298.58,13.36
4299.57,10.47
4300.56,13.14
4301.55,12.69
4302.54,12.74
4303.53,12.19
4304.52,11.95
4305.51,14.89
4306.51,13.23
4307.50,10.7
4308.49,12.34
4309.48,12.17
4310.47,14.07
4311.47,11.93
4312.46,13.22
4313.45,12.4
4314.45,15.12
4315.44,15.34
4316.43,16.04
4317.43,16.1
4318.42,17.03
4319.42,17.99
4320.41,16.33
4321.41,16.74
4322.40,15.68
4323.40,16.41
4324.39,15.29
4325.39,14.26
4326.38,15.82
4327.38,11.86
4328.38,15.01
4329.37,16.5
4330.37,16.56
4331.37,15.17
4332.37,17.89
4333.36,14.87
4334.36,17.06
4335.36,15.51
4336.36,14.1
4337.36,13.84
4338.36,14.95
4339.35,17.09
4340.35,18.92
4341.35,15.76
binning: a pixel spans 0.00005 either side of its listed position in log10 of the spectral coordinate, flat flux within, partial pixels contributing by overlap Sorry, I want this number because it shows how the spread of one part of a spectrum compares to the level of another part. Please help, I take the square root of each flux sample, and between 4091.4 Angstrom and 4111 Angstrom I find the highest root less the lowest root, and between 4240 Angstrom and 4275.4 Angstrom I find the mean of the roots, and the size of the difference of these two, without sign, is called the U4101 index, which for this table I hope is 1.4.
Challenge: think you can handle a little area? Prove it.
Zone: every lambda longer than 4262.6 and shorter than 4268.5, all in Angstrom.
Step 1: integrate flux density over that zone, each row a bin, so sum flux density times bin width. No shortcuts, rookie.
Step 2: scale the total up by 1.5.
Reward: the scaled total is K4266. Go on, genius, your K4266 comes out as 138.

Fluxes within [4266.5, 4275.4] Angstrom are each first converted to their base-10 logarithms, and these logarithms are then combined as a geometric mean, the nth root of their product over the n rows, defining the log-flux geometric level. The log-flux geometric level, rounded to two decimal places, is 1.14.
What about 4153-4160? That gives 1.17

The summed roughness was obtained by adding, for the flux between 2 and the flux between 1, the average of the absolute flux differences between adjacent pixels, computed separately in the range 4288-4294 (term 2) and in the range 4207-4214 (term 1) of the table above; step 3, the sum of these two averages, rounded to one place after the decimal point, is 2.8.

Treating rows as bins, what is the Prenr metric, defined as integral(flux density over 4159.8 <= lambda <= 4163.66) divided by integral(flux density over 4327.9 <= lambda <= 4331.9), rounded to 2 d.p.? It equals 1.00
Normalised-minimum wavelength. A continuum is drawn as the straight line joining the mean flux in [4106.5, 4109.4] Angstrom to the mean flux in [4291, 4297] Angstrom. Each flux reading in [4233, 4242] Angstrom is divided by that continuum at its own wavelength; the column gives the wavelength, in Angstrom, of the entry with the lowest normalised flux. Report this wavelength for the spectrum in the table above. 4234.72 Angstrom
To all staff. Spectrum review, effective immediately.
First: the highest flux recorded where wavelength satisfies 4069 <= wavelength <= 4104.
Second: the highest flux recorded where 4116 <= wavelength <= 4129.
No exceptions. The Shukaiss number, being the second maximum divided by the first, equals 1.06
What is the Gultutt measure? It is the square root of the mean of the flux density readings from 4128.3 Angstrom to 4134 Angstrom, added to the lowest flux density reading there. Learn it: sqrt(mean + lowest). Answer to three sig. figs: 5.09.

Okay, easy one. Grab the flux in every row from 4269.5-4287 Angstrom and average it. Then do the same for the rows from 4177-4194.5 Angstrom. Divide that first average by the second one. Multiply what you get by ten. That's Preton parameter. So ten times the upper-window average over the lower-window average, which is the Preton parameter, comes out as 10.6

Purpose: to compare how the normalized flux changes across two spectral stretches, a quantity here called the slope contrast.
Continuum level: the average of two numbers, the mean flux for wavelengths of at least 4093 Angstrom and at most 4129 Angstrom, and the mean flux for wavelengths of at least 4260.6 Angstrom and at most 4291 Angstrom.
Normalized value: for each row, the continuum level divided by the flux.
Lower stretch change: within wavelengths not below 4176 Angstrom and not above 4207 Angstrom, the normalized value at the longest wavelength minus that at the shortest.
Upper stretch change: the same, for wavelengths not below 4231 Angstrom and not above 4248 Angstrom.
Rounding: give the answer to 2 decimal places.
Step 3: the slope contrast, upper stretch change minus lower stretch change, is 0.04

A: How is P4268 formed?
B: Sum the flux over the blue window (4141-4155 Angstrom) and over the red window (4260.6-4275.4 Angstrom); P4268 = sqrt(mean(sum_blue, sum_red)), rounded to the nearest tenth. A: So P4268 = 14.9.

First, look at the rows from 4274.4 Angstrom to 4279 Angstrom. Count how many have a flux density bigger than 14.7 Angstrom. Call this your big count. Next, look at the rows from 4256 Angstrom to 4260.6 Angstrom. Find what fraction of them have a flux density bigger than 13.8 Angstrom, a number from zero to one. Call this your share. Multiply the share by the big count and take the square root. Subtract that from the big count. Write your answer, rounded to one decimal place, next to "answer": 1.5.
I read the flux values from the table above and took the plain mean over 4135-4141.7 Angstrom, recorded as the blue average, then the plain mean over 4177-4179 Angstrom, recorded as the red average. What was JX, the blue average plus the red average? 29.8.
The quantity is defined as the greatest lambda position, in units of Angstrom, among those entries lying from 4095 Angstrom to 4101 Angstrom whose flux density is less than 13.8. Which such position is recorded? 4099.45 Angstrom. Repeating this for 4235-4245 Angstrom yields 4243.51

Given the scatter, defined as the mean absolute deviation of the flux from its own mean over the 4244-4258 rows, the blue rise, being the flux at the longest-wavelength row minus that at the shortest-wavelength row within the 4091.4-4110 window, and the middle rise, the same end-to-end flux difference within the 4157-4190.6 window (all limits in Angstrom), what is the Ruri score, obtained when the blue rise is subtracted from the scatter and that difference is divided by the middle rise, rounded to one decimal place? -6.2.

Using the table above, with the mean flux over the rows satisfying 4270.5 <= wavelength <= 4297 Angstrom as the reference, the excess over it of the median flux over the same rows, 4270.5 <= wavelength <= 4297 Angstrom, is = -0.4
